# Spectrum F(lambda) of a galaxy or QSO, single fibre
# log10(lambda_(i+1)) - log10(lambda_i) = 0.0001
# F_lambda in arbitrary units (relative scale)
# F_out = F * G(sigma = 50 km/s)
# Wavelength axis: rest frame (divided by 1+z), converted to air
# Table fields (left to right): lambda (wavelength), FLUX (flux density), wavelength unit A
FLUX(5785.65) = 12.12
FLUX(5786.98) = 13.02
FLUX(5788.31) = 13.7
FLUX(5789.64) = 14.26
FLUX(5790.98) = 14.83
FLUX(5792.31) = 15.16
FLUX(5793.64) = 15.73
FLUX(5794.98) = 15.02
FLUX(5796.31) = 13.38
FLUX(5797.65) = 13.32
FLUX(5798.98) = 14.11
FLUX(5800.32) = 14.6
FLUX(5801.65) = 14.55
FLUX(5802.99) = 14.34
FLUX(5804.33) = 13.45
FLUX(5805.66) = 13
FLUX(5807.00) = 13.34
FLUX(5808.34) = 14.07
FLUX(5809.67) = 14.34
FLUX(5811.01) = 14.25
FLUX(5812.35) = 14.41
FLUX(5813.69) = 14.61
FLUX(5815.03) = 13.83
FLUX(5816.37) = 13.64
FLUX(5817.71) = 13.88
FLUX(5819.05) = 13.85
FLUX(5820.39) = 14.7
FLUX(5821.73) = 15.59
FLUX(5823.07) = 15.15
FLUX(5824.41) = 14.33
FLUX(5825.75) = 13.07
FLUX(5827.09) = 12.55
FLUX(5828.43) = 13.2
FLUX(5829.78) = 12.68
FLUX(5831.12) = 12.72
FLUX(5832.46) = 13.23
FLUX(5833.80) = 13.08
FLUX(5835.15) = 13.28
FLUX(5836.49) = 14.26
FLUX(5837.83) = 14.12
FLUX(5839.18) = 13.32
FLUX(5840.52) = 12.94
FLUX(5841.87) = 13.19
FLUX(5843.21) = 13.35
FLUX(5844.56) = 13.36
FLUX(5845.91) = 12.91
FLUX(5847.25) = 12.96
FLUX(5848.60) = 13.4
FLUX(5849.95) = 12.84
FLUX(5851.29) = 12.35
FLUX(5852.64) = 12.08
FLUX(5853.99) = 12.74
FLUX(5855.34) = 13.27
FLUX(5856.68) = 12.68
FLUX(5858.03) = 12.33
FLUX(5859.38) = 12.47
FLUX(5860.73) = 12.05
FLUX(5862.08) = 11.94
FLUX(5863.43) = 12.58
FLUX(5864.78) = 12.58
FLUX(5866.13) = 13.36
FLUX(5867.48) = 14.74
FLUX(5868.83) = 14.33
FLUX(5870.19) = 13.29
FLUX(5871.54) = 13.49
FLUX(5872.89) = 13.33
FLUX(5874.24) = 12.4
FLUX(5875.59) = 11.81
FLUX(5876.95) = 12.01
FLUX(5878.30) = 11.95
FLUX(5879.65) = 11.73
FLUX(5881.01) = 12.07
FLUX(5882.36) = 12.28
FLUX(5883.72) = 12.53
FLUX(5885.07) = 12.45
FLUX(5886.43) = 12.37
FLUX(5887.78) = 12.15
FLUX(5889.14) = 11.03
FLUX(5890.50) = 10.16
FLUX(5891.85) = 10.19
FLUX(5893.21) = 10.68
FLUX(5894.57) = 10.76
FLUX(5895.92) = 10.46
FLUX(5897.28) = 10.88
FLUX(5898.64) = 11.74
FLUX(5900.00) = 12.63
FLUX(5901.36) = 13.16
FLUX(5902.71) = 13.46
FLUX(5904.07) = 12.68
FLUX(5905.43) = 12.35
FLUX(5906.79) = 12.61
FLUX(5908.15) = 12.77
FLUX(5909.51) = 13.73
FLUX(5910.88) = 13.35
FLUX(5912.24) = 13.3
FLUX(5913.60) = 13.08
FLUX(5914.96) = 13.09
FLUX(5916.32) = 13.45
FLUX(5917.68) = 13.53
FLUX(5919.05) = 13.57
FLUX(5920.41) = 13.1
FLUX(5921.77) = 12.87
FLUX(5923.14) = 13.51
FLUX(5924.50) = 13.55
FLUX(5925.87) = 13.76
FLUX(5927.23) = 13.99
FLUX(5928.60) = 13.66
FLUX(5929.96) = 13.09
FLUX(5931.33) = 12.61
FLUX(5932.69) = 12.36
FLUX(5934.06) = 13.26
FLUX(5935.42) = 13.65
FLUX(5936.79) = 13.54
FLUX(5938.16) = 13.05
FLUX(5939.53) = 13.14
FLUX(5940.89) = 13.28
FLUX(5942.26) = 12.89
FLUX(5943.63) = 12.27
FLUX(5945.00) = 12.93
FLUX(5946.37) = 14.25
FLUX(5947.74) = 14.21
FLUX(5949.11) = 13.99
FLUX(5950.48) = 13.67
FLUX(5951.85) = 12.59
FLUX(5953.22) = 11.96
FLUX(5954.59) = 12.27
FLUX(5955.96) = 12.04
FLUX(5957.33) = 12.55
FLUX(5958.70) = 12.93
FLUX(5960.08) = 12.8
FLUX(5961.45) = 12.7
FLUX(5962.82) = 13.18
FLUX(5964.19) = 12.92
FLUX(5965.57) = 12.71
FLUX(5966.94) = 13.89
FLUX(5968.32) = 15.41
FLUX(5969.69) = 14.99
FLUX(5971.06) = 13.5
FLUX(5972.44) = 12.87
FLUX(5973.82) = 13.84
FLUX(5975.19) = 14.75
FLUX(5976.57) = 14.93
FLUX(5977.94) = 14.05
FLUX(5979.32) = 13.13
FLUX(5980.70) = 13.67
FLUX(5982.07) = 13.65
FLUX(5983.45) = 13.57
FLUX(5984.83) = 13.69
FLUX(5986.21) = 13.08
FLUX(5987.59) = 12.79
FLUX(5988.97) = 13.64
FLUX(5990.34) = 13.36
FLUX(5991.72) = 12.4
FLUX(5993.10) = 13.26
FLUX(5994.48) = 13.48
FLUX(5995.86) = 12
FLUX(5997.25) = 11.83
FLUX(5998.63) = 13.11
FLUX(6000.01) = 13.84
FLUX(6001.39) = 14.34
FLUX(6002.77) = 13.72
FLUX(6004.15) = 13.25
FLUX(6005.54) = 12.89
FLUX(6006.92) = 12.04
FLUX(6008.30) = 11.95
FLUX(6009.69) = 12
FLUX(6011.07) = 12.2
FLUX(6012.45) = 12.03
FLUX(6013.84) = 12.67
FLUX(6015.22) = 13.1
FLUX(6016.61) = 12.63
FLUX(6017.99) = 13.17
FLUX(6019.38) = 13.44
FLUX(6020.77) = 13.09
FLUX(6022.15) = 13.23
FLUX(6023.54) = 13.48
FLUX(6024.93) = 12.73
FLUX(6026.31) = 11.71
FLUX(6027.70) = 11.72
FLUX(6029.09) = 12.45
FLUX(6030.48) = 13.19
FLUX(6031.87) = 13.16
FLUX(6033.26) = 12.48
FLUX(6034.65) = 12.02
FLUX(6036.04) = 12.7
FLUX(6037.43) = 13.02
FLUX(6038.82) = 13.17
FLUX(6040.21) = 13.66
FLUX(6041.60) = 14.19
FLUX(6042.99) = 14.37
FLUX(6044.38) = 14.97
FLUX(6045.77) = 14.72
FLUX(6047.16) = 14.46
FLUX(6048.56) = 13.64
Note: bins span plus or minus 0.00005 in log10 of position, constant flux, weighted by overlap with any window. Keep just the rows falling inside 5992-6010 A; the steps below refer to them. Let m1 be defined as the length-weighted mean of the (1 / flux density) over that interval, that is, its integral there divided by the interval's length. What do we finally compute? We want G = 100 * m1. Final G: 7.77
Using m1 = 0.0777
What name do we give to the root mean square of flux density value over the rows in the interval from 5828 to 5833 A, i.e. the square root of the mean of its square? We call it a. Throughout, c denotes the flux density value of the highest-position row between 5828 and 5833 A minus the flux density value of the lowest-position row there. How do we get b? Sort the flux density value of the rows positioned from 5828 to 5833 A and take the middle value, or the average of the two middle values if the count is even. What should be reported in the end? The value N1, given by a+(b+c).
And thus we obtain 26.0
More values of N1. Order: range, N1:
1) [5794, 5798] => 25.6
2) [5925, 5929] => 27.5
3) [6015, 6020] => 26.6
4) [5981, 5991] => 26.7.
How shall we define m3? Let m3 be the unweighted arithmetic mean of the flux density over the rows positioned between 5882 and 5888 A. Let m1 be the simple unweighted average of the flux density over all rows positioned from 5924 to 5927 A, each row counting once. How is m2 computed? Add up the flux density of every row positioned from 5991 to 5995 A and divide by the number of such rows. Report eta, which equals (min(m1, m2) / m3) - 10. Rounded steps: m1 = 13.7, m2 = 13.0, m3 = 12.4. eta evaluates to -8.94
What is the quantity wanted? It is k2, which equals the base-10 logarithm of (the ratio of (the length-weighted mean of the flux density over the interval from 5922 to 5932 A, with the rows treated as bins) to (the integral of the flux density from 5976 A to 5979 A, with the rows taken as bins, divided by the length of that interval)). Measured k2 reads -0.028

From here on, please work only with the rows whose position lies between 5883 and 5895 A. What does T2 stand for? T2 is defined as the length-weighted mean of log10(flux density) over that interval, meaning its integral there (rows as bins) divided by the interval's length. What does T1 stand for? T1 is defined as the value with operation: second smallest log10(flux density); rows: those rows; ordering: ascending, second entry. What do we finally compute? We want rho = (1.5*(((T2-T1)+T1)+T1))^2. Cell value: 9.6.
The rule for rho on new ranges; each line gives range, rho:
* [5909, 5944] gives 11.0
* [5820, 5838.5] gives 11.3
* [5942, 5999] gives 10.9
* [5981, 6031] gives 10.7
